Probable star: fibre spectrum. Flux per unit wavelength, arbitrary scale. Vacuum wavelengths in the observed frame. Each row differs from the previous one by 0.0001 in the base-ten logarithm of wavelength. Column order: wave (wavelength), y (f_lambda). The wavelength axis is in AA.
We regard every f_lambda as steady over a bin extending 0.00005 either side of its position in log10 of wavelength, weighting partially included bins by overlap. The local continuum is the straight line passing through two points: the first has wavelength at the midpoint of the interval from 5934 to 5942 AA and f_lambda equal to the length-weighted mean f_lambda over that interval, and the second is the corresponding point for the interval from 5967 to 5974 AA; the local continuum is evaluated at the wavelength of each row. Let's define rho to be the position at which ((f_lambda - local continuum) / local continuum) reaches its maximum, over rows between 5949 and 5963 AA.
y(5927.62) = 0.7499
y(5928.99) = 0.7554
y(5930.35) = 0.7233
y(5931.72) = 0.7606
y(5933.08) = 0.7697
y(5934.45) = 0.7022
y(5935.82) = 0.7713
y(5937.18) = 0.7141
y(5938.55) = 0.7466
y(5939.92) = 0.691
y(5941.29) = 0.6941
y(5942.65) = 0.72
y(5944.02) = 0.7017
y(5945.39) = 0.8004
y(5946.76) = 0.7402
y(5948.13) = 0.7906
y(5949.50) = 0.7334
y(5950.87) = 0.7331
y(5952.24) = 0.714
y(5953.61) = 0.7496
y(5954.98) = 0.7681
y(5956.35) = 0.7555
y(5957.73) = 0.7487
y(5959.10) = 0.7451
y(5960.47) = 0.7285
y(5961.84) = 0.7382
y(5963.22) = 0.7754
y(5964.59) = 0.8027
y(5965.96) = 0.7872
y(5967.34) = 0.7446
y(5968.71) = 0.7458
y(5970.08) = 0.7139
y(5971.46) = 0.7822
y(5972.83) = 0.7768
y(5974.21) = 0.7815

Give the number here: 5954.98 AA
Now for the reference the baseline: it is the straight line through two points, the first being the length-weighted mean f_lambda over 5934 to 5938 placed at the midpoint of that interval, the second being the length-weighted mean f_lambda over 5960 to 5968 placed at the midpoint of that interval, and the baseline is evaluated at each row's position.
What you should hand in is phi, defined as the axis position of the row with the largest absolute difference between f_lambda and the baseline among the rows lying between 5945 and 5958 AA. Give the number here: 5945.39 AA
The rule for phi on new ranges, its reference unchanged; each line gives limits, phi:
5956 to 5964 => 5960.47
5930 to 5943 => 5939.92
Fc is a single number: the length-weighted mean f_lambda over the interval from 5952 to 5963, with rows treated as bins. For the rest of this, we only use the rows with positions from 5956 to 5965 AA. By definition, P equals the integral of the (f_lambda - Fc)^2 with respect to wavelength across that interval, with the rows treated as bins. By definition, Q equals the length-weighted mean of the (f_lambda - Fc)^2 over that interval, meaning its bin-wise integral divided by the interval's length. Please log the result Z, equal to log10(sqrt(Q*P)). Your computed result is -2.7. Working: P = 0.005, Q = 0.0006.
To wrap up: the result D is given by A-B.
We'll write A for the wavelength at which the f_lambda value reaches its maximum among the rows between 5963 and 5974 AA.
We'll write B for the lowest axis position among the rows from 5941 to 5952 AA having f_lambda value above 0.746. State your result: 19.2 AA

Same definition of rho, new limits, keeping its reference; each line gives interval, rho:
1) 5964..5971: 5964.59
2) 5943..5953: 5945.39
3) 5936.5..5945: 5938.55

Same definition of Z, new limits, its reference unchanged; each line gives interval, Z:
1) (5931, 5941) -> -2.5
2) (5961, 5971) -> -2.5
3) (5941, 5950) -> -2.4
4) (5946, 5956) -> -2.8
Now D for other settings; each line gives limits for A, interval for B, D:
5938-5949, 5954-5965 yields -9.6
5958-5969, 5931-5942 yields 32.9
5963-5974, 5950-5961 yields 11.0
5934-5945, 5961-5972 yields -27.4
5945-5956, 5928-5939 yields 16.4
